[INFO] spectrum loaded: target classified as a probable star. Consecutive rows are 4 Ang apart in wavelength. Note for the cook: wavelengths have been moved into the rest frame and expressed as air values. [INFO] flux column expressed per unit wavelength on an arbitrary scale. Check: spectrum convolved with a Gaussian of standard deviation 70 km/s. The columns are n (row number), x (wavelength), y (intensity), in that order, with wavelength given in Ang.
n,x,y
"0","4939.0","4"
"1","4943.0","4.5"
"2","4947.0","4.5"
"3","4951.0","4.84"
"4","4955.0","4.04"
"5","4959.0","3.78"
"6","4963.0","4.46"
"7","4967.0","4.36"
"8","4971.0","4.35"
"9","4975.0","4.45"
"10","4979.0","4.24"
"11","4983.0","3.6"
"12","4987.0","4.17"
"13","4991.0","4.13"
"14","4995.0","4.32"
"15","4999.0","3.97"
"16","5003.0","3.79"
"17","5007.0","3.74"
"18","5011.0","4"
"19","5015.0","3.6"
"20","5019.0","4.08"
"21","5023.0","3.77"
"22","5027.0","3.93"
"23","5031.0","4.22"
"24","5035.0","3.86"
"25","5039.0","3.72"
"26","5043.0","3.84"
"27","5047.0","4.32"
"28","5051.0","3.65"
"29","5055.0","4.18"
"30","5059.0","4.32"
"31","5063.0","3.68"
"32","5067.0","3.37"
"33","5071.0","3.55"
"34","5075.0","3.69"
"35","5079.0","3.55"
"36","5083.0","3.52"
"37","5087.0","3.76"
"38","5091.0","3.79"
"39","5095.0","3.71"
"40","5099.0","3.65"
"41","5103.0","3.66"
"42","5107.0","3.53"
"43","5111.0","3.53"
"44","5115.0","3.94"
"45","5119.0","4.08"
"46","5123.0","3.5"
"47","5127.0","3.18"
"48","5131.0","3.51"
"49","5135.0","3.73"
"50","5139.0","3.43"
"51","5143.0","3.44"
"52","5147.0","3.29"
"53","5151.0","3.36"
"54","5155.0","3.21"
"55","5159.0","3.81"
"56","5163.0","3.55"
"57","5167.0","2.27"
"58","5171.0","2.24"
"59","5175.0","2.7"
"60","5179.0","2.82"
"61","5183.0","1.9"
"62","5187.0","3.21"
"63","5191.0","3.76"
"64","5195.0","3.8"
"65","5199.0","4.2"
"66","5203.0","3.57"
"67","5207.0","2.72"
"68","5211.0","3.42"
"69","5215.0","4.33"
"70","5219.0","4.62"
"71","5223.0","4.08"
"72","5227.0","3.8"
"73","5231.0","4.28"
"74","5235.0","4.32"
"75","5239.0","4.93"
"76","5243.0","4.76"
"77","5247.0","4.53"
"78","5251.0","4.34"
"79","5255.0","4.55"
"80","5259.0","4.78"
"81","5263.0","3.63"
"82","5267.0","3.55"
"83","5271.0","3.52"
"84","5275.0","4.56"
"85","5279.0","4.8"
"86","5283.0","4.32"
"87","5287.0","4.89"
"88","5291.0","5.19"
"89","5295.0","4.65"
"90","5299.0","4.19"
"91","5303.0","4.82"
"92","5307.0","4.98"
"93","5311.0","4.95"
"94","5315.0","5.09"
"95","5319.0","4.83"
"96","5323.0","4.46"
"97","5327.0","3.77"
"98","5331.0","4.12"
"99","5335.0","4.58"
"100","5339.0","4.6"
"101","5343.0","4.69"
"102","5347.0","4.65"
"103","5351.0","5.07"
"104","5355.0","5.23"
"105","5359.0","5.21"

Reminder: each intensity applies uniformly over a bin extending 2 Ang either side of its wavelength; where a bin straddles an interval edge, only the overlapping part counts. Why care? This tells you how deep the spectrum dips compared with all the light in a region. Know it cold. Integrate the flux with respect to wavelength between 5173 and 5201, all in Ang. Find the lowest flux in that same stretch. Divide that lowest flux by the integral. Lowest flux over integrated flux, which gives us 0.021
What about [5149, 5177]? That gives 0.026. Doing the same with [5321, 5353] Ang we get 0.026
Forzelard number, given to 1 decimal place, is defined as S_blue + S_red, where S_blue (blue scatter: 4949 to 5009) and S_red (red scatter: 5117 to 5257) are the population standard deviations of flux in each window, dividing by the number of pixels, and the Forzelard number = 1.0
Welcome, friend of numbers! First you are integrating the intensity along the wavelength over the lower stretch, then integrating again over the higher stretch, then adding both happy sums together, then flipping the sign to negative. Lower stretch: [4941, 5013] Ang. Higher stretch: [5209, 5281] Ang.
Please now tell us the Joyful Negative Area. -608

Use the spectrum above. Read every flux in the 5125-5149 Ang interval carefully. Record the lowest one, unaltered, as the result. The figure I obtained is 3.18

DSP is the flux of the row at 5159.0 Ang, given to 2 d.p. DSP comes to 3.81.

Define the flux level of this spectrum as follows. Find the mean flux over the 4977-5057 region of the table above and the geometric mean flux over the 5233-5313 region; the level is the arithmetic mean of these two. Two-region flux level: 4.22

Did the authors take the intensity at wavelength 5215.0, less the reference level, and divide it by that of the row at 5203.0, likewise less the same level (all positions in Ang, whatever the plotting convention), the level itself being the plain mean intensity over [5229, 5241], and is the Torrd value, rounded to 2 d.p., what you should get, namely 0.19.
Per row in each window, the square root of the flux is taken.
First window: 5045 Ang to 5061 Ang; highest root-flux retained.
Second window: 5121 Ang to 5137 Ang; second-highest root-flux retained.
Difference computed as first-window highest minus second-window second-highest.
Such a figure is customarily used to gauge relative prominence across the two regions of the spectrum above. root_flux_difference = 0.2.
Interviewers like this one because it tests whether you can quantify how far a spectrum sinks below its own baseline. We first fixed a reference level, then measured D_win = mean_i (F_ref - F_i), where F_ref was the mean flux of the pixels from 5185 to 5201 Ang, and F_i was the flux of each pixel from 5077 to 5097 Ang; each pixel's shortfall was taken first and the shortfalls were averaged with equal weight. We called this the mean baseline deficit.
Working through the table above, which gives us 0.08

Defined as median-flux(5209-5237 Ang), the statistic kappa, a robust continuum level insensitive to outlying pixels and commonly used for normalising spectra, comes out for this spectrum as 4.3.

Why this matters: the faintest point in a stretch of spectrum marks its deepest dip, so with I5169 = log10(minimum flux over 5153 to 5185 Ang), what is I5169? 0.28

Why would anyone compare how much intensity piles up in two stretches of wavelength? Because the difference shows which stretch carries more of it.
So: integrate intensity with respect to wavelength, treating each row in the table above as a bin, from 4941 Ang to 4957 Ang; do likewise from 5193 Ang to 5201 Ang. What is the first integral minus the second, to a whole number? 40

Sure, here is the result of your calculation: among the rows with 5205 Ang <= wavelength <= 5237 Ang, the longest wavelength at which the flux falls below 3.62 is 5211.0 Ang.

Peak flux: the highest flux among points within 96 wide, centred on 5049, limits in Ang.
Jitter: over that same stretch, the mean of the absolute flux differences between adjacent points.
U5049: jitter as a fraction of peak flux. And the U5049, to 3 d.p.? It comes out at 0.062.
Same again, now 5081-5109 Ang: 0.024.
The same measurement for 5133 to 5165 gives 0.058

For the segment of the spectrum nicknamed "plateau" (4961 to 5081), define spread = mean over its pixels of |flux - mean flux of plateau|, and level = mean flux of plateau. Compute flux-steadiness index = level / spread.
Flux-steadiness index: 14.4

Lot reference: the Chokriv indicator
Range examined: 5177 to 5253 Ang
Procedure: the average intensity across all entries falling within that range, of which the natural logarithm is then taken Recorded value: 1.35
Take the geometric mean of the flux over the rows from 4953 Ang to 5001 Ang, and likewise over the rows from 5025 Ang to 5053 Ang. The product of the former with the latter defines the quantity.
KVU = 16.3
